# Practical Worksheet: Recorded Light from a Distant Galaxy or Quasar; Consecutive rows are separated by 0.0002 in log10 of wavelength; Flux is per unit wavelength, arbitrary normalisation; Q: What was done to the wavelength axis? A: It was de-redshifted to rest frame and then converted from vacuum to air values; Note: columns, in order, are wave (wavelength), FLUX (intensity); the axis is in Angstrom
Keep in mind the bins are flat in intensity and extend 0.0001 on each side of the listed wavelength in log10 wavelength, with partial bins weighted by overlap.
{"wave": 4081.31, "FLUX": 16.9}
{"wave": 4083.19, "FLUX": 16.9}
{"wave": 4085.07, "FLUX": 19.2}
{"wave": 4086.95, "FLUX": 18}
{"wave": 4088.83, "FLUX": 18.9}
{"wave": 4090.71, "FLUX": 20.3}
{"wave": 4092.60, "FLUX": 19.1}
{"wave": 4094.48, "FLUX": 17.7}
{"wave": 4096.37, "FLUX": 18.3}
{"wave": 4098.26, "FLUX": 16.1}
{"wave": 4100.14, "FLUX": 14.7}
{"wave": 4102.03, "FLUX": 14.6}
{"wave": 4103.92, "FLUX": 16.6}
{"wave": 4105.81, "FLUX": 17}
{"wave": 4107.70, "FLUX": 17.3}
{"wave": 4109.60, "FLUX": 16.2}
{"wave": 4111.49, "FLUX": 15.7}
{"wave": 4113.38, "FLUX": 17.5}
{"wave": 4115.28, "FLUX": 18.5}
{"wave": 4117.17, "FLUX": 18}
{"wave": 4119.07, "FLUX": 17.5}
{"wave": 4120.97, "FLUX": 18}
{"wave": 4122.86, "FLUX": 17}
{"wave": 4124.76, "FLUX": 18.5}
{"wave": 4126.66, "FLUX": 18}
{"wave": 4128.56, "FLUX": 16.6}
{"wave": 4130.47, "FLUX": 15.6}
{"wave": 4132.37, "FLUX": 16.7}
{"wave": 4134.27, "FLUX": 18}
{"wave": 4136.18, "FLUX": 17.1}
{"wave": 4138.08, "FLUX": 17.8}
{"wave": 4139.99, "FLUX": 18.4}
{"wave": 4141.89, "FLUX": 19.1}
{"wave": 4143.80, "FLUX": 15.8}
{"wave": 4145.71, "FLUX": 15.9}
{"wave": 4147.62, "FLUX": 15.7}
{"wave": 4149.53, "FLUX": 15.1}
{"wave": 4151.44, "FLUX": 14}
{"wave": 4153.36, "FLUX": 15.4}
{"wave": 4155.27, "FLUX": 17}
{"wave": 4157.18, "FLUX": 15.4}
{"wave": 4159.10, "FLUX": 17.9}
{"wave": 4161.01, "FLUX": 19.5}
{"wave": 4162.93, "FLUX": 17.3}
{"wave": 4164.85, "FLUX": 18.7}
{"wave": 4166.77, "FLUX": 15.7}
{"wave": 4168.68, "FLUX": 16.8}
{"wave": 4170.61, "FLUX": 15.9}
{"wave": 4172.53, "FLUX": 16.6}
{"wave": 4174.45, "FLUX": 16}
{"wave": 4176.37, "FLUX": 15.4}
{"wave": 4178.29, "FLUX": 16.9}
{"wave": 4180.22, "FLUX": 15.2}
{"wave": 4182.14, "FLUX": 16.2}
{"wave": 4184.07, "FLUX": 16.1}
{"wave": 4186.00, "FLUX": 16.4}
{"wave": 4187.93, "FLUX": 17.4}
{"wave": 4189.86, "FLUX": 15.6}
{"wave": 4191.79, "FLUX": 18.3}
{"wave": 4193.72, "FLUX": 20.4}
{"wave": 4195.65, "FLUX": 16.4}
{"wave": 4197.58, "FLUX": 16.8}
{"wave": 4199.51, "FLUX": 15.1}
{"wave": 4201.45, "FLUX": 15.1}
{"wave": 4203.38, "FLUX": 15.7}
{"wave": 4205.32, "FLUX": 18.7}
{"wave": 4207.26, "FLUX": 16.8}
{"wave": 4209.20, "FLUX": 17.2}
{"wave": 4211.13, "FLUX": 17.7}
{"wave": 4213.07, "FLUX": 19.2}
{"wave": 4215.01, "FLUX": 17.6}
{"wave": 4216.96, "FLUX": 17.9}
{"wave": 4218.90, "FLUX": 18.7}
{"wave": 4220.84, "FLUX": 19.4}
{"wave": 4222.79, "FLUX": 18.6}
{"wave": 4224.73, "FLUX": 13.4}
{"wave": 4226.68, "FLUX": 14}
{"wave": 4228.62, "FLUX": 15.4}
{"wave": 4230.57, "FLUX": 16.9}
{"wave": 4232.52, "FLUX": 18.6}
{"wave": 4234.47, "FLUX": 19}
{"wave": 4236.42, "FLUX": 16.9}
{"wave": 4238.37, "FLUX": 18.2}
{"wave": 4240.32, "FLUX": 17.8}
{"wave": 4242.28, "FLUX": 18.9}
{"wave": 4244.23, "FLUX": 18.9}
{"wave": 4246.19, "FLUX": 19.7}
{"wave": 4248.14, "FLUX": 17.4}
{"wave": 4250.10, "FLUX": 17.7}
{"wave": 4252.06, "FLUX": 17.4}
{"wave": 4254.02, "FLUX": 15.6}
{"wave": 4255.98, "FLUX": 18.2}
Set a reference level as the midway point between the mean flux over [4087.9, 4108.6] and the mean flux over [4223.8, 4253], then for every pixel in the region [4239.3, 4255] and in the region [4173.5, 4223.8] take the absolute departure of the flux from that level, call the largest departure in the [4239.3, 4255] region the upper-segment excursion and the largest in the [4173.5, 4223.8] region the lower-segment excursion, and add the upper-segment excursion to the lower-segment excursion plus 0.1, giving 5.5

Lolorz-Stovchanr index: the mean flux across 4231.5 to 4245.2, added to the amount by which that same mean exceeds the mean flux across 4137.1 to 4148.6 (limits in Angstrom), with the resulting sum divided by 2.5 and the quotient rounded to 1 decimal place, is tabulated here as 7.8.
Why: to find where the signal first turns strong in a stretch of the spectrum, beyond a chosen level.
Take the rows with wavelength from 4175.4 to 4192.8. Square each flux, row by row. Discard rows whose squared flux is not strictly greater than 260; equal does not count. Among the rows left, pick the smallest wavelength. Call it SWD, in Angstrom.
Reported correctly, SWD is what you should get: 4178.29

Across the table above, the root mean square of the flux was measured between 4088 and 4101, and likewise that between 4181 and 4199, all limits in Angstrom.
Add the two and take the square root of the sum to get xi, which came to 5.92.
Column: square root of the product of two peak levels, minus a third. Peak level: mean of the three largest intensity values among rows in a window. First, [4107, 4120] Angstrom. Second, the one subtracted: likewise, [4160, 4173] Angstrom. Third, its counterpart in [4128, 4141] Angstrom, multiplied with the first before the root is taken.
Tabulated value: -0.47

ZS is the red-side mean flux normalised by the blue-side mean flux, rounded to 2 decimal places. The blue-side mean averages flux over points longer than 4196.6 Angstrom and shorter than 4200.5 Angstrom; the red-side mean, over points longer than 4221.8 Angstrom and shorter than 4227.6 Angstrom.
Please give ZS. 0.96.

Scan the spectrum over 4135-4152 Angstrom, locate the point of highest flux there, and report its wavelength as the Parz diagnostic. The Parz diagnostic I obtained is 4141.89 Angstrom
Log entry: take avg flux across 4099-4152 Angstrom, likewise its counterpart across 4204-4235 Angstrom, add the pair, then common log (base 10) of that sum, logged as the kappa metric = 1.53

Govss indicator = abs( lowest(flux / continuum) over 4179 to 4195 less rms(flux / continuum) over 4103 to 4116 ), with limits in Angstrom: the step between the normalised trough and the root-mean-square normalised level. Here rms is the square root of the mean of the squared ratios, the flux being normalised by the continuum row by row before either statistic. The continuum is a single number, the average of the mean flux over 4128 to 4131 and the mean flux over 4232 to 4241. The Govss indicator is 0.10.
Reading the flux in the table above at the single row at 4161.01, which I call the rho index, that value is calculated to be 19.5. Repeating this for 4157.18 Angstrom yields 15.4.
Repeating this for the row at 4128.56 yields 16.6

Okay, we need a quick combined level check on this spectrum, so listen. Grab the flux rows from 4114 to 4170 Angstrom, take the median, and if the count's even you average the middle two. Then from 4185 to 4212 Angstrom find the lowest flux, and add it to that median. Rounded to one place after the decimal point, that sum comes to 32.2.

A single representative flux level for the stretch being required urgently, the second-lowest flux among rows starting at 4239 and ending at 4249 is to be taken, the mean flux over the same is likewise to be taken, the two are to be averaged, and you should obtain 18.2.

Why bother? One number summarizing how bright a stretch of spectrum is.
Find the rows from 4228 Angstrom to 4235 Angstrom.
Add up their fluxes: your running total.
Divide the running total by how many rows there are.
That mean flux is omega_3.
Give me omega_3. 17.5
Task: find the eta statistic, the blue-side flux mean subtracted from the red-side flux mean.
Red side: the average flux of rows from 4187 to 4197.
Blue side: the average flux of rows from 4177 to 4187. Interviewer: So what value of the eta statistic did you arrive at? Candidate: 1.5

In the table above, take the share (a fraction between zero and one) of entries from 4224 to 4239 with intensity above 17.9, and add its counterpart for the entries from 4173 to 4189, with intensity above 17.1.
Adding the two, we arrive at 0.50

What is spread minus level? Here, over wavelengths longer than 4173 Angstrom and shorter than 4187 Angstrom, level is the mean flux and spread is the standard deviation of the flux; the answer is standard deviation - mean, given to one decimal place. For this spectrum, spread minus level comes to -15.5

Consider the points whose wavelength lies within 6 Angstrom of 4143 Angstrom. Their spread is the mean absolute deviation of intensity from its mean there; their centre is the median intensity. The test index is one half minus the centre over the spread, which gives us -12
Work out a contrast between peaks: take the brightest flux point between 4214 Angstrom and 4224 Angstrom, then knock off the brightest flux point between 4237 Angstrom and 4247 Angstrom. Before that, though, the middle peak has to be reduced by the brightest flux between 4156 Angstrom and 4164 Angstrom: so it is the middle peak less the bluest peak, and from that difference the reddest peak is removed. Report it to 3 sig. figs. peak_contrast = -19.8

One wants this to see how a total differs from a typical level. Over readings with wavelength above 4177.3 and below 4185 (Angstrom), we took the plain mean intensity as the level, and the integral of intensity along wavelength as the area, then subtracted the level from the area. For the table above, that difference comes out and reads 108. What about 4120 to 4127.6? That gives 118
